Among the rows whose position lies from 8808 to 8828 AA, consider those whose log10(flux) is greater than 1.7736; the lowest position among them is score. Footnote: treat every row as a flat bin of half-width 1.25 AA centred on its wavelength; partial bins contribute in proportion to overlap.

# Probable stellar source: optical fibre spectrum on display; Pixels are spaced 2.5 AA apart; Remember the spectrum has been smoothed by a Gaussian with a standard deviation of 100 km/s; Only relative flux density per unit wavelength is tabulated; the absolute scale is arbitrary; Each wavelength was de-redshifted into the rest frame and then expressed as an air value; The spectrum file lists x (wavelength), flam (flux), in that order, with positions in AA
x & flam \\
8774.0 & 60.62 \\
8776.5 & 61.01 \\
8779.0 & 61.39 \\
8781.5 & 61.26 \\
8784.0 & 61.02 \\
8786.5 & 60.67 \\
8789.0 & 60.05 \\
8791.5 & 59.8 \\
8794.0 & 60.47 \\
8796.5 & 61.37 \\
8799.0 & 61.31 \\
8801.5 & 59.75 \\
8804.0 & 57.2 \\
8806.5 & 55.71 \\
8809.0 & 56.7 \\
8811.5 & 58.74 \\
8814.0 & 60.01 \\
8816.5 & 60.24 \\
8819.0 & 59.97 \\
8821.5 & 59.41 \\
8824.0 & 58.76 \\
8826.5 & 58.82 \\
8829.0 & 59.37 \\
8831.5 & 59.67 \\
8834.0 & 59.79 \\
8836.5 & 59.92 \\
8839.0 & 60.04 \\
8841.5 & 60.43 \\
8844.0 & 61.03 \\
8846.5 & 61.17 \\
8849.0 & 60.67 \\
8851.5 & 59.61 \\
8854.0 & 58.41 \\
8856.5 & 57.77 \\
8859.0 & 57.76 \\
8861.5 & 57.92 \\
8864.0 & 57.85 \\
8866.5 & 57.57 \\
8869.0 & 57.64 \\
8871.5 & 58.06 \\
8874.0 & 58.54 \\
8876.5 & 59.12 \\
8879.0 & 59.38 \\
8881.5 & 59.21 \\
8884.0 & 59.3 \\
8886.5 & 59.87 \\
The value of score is 8814.0 AA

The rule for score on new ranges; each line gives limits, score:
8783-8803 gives 8784.0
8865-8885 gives 8879.0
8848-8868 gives 8849.0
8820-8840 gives 8821.5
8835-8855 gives 8836.5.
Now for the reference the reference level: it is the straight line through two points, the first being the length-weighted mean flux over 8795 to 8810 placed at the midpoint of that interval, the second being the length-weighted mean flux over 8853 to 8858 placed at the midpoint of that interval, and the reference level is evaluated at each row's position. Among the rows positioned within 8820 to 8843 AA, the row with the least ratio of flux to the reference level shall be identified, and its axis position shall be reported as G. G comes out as 8824.0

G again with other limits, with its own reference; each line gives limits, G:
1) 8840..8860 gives 8856.5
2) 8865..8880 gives 8866.5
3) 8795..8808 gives 8806.5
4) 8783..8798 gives 8791.5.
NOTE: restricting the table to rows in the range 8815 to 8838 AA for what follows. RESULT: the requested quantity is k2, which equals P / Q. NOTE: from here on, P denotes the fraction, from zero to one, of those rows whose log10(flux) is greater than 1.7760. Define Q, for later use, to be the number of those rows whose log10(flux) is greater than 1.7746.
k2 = 0.089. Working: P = 0.44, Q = 5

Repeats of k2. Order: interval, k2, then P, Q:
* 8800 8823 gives 0.111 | 0.44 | 4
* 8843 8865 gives 0.083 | 0.33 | 4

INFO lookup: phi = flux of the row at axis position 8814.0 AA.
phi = 60.01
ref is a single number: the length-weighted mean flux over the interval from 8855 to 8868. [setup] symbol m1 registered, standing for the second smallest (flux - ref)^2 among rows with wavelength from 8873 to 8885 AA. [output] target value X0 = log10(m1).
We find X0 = 0.3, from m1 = 1.8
